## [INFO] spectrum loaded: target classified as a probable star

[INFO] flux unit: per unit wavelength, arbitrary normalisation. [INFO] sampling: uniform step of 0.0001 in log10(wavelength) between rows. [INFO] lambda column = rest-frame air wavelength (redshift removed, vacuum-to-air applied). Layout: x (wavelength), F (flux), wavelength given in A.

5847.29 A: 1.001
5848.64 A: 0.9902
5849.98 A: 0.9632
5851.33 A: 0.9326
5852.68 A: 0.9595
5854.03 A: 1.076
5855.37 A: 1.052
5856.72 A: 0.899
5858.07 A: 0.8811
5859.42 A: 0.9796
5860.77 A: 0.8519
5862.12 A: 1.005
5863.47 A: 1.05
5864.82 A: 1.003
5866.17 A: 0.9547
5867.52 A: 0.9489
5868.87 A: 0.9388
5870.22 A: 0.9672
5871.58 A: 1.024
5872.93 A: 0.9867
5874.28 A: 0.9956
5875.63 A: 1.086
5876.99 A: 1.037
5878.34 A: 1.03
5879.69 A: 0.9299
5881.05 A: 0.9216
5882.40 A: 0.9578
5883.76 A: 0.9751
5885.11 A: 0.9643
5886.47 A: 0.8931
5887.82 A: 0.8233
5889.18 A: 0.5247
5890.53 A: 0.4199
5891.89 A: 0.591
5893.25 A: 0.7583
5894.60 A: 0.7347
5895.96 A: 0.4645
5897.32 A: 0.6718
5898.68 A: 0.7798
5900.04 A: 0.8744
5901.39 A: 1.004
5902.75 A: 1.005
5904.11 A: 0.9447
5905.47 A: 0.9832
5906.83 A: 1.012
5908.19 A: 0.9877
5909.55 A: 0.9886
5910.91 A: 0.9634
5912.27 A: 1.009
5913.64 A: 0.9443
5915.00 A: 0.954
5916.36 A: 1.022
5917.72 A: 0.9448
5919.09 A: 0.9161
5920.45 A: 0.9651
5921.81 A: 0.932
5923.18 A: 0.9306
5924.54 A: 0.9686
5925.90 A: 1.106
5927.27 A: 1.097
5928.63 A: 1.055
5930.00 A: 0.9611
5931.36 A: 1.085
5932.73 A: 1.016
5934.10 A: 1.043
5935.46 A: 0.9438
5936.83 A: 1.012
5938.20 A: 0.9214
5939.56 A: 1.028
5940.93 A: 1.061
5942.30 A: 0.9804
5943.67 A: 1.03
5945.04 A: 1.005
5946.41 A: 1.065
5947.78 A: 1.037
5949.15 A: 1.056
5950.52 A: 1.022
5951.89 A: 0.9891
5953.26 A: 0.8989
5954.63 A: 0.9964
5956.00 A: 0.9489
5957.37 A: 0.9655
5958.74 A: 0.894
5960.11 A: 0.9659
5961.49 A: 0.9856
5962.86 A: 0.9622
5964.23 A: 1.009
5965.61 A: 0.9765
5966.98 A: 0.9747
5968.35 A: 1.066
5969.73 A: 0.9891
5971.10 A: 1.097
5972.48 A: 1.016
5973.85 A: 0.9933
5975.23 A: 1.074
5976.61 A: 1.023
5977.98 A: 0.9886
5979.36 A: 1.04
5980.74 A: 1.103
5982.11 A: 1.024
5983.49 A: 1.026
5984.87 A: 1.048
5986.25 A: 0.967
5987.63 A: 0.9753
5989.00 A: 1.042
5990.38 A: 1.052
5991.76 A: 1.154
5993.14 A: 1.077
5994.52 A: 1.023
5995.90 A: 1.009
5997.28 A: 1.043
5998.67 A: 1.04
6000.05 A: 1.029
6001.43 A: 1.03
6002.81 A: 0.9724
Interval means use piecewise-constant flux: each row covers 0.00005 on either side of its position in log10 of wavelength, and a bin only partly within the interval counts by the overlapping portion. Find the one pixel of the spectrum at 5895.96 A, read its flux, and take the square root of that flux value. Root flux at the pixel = 0.68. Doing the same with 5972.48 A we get 1.01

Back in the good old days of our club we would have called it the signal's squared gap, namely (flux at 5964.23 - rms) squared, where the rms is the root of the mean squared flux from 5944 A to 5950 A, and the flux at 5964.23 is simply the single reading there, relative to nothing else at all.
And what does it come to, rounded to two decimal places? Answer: 0.00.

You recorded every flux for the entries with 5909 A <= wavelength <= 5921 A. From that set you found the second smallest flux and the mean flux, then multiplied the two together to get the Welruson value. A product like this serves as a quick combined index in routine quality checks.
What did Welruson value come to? 0.91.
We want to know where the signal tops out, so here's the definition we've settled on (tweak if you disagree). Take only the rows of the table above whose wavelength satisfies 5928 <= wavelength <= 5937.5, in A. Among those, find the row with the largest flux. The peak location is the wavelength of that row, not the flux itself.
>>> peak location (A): 5931.36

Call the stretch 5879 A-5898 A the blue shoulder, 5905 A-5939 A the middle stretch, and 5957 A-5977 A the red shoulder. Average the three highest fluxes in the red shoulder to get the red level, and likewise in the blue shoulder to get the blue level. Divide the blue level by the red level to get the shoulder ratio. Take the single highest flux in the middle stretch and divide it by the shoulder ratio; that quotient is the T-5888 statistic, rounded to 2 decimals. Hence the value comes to 1.24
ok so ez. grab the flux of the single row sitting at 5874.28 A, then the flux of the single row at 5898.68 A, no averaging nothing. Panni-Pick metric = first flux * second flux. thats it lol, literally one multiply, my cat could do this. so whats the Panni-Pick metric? 0.78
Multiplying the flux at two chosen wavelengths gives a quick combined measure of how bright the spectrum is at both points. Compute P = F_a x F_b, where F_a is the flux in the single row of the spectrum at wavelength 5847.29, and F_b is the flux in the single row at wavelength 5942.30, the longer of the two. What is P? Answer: 0.98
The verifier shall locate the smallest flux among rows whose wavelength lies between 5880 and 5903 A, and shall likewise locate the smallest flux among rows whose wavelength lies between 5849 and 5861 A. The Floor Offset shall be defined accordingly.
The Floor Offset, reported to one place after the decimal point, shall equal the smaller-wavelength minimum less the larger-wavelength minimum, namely 0.4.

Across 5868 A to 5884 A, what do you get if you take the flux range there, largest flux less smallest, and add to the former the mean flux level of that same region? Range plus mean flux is 1.15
